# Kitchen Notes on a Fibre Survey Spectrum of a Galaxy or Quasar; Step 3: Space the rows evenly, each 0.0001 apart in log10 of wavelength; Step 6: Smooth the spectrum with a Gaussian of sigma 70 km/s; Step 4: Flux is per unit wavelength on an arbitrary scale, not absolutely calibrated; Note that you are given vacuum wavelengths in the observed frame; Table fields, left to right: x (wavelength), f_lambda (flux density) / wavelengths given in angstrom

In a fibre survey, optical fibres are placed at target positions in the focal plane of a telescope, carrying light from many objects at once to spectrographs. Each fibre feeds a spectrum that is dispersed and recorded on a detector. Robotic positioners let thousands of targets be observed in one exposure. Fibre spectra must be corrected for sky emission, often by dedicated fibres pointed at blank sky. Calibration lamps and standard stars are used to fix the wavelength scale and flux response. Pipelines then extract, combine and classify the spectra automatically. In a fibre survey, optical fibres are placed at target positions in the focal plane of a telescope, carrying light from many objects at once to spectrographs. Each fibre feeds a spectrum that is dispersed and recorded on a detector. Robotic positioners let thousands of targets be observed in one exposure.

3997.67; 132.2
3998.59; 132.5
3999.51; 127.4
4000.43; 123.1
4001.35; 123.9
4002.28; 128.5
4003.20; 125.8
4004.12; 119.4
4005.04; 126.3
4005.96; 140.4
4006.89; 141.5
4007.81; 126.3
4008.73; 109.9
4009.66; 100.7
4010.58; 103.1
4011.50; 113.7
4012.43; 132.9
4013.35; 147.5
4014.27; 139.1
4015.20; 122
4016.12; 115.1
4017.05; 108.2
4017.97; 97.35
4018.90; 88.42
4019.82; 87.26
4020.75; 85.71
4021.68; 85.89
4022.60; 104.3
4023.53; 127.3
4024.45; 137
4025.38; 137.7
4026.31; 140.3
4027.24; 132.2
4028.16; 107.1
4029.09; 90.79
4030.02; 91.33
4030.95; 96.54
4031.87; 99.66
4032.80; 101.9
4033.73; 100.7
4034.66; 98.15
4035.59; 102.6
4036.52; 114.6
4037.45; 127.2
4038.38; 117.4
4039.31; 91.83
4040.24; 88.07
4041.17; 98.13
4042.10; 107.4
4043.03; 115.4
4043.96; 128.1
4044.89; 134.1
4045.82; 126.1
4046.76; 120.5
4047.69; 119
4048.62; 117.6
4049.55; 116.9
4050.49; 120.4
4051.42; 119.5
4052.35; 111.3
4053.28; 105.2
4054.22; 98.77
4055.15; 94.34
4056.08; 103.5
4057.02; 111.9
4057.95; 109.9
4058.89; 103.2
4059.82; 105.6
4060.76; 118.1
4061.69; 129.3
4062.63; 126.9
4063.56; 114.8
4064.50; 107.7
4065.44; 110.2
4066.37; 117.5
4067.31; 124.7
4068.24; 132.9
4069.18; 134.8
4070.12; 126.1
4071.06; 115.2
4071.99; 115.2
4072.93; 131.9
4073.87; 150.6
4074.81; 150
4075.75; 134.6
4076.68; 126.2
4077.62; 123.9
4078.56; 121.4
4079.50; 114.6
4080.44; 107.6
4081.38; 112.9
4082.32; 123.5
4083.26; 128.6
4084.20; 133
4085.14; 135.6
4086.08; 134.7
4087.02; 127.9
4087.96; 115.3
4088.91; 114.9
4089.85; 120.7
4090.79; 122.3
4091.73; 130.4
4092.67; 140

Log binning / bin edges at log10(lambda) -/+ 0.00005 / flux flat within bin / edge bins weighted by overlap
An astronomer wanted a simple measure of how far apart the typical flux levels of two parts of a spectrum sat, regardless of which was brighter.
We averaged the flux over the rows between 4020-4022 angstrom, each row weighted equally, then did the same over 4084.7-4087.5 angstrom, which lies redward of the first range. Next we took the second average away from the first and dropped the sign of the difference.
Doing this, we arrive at 47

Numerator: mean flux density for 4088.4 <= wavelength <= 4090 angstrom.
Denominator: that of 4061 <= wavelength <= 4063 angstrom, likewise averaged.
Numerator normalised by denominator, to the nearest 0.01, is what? 0.92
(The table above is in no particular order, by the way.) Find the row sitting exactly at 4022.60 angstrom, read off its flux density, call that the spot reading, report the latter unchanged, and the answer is 104.3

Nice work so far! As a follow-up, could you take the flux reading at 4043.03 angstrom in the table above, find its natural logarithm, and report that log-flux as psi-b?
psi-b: 4.75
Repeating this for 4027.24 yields 4.88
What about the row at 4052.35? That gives 4.71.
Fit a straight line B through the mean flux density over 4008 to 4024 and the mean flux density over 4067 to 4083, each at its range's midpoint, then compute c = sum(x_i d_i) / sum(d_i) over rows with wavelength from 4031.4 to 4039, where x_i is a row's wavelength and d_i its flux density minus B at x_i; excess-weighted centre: 4033.0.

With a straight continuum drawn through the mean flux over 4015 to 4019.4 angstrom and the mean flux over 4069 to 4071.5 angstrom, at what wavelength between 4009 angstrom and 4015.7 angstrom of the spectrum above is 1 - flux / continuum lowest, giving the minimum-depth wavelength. 4013.35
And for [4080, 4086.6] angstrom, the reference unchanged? 4085.14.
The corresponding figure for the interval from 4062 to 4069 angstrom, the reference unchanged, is 4068.24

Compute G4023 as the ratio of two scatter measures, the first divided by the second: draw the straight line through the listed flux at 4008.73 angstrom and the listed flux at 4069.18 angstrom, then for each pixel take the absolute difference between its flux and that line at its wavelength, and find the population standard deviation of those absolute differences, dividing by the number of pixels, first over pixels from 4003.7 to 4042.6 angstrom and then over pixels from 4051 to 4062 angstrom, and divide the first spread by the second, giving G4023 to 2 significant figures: 1.1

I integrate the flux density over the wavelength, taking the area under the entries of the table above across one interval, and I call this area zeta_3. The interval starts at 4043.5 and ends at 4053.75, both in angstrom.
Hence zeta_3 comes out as 1229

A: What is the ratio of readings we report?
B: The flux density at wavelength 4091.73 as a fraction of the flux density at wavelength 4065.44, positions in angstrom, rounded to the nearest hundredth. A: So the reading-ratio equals 1.18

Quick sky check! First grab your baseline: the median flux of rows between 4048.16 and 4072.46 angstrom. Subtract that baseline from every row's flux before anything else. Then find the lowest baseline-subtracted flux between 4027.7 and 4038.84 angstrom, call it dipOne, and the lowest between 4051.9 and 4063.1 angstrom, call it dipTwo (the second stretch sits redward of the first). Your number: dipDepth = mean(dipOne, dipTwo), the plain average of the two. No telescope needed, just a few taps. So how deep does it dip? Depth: -23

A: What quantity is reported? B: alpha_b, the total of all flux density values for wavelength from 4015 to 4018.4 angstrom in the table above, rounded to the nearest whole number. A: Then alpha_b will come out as 443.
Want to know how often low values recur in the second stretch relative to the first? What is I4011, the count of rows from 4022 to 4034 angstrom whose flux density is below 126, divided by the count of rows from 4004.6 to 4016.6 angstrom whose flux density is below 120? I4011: 1.6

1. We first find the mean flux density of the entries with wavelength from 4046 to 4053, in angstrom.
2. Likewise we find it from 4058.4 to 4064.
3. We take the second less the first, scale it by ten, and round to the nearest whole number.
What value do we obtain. -16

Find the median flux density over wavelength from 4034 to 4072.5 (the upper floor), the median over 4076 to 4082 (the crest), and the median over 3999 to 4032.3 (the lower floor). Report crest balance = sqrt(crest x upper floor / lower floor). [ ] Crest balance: 10.61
